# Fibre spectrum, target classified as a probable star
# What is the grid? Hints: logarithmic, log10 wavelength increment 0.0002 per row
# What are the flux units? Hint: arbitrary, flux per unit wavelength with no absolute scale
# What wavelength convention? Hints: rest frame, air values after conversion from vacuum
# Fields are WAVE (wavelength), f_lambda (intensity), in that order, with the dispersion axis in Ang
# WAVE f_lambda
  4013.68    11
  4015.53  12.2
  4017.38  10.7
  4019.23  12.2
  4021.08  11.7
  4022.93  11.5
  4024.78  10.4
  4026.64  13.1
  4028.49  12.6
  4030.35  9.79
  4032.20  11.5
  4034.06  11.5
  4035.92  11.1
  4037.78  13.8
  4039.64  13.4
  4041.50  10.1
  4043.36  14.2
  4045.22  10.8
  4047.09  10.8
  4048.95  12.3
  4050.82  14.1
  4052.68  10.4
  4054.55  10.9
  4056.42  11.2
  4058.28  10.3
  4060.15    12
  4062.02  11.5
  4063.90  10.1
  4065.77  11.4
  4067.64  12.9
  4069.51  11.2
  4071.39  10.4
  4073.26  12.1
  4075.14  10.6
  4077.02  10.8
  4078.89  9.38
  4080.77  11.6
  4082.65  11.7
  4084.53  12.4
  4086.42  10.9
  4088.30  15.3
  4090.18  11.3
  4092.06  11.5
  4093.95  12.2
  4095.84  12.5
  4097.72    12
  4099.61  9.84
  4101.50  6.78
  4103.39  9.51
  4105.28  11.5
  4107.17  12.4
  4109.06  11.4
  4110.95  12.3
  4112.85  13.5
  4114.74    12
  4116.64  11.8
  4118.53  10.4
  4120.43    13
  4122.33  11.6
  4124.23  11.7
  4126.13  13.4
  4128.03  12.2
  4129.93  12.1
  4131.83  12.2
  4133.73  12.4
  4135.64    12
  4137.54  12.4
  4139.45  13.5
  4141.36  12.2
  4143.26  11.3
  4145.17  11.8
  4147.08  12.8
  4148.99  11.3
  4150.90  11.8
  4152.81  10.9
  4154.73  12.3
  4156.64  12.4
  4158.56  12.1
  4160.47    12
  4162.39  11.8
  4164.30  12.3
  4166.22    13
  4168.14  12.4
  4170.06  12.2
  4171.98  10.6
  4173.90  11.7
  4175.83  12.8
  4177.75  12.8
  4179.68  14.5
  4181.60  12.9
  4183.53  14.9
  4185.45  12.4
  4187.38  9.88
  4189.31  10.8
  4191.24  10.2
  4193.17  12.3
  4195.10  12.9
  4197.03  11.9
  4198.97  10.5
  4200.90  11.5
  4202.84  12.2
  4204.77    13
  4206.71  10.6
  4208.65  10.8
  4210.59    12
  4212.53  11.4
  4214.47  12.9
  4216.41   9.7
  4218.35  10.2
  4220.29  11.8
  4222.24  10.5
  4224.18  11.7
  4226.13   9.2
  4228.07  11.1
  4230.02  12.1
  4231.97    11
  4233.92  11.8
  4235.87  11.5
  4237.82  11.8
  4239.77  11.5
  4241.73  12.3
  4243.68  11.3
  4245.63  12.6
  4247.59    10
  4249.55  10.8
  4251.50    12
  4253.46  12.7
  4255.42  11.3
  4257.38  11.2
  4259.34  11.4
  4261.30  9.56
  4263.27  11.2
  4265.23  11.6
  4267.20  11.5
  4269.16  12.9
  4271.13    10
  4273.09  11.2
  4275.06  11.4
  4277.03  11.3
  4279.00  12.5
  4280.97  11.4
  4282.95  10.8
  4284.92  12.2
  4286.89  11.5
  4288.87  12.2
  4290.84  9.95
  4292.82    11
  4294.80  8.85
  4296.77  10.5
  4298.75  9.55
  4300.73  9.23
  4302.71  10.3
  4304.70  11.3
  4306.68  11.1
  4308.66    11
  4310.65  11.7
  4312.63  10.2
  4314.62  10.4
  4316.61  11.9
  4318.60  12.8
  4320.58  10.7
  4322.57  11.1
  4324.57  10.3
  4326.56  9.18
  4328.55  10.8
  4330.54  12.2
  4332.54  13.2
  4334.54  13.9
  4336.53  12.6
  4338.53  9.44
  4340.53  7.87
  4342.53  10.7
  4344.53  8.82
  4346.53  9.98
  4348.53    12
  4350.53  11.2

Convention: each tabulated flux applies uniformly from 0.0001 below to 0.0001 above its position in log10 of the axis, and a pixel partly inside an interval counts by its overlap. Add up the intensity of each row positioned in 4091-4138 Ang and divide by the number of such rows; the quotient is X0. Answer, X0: 11.7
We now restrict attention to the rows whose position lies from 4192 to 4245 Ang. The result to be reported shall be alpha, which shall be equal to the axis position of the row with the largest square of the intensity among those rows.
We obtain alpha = 4204.77 Ang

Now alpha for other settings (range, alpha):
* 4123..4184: 4183.53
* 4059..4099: 4088.30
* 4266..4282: 4269.16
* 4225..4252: 4245.63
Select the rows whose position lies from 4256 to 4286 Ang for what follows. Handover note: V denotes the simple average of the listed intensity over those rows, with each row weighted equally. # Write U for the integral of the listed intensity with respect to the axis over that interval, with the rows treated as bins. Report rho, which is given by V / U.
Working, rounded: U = 340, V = 11.3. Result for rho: 0.0333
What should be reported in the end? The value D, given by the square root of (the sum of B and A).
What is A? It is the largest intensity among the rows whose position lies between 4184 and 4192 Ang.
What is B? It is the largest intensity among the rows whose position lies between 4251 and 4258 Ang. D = 5.01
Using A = 12.4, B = 12.7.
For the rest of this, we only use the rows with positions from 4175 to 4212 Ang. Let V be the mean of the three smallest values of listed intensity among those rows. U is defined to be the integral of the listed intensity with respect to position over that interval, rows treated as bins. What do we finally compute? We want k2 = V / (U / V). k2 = 0.2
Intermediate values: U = 445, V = 10.2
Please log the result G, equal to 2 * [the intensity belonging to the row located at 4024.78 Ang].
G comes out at 20.8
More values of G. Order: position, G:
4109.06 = 22.8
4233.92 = 23.6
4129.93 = 24.2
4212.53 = 22.8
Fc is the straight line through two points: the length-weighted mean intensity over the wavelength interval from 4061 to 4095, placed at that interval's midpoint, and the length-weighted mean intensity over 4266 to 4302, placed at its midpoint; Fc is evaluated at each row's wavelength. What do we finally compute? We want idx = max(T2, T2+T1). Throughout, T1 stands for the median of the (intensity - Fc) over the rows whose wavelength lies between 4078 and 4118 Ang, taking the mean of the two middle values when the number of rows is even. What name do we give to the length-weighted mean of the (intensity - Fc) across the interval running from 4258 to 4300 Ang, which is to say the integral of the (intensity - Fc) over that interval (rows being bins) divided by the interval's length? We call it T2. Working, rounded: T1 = 0.2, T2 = 0.05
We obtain 0.2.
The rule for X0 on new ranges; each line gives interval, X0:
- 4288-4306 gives 10.3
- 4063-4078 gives 11.2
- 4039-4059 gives 11.7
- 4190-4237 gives 11.4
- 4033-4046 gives 12.1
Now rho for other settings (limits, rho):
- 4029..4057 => 0.0357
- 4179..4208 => 0.0346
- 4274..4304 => 0.0333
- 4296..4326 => 0.0334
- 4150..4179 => 0.0344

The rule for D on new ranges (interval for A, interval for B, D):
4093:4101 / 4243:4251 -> 5.01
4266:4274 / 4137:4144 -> 5.14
